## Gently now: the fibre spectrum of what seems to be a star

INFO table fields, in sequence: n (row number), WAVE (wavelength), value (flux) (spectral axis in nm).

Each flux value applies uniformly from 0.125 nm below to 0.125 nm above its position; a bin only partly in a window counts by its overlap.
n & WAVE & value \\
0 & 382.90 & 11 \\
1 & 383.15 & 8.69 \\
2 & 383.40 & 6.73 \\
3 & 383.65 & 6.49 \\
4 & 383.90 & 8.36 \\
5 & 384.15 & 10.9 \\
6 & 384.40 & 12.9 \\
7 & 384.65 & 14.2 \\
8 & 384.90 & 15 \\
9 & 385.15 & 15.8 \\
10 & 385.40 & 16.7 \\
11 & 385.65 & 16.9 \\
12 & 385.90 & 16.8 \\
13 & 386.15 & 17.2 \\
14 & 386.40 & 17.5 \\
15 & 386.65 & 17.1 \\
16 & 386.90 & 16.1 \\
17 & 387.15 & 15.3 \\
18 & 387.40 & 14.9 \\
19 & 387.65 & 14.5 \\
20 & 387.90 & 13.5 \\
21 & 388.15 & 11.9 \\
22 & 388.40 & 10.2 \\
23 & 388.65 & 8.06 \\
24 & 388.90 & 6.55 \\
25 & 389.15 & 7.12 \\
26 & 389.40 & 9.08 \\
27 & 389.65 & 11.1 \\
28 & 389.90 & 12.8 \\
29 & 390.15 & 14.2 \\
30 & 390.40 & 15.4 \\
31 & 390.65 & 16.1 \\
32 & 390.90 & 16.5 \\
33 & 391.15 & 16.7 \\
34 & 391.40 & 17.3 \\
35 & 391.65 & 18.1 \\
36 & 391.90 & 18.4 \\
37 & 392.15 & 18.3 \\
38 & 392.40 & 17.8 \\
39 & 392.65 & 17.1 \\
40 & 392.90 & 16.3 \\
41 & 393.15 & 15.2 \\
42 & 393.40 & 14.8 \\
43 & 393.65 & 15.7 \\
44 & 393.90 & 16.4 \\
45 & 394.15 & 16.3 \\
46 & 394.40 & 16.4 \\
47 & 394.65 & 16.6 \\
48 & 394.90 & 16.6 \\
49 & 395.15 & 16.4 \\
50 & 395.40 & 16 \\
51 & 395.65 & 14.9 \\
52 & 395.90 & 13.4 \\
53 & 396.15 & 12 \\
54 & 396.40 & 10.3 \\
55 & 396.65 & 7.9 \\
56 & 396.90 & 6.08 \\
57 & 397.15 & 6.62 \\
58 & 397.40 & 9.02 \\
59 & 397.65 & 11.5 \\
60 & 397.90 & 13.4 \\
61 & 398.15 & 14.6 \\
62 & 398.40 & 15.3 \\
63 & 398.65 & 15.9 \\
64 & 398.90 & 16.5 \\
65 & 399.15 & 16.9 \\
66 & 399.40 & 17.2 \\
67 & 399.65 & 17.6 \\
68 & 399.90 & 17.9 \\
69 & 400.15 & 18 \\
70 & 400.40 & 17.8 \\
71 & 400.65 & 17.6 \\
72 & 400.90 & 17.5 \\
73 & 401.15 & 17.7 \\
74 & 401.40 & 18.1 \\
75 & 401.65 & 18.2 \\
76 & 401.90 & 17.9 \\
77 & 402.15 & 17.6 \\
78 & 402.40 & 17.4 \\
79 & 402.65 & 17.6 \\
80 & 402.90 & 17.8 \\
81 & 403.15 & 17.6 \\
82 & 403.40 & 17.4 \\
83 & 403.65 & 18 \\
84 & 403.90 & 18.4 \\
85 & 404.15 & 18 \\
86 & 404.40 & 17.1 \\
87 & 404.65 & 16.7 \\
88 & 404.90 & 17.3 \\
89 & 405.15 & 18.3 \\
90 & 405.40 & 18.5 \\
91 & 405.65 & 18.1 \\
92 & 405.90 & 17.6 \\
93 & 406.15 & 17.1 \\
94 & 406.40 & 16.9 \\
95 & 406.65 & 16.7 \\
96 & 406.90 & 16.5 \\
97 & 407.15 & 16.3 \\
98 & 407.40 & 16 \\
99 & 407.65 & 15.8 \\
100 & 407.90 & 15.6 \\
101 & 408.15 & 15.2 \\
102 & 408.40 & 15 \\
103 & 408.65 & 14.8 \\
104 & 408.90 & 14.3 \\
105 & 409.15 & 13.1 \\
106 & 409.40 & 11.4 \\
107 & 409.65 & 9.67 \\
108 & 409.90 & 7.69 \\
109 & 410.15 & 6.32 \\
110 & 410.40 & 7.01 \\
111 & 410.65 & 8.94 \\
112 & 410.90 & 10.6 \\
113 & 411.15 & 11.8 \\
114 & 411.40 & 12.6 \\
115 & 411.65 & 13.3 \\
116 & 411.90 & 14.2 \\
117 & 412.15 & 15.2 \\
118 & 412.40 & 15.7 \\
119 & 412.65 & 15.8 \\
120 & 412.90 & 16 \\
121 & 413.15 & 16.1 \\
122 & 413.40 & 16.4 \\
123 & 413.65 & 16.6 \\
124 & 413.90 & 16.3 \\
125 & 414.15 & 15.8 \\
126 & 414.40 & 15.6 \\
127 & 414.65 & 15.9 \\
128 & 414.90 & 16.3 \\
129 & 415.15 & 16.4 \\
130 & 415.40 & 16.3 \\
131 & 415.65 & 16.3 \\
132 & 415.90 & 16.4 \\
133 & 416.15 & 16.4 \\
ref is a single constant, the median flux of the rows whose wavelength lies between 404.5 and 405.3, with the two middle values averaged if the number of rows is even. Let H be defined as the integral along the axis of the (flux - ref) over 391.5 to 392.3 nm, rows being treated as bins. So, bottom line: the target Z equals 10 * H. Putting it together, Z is 7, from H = 1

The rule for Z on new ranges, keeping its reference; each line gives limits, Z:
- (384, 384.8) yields -38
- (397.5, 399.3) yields -45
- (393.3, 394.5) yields -16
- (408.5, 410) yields -80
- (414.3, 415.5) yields -14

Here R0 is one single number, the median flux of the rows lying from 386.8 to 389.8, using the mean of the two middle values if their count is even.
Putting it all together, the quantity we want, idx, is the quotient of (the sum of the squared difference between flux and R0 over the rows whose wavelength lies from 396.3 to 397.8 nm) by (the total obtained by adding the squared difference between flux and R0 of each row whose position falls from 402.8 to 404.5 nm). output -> 0.3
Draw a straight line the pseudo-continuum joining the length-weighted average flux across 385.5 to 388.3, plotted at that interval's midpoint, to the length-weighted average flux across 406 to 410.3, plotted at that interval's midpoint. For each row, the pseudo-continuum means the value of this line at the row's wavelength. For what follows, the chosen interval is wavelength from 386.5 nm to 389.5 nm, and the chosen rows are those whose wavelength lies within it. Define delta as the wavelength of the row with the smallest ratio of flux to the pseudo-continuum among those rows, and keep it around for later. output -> 388.90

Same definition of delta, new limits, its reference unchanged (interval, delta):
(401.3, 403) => 402.40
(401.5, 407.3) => 407.15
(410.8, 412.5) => 410.90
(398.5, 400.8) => 398.65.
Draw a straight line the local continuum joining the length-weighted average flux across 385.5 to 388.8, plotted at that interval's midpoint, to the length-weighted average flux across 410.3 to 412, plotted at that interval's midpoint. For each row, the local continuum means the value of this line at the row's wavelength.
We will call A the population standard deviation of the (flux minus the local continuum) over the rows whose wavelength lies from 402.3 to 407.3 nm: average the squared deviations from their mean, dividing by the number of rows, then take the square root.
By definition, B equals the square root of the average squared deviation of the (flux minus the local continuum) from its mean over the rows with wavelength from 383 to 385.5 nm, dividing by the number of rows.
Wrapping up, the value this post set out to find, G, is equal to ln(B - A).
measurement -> 1.16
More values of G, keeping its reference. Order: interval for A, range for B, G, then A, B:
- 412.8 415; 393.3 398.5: 1.09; 0.29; 3.28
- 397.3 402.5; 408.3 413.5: -0.36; 2.52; 3.22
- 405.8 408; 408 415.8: 0.99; 0.52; 3.22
